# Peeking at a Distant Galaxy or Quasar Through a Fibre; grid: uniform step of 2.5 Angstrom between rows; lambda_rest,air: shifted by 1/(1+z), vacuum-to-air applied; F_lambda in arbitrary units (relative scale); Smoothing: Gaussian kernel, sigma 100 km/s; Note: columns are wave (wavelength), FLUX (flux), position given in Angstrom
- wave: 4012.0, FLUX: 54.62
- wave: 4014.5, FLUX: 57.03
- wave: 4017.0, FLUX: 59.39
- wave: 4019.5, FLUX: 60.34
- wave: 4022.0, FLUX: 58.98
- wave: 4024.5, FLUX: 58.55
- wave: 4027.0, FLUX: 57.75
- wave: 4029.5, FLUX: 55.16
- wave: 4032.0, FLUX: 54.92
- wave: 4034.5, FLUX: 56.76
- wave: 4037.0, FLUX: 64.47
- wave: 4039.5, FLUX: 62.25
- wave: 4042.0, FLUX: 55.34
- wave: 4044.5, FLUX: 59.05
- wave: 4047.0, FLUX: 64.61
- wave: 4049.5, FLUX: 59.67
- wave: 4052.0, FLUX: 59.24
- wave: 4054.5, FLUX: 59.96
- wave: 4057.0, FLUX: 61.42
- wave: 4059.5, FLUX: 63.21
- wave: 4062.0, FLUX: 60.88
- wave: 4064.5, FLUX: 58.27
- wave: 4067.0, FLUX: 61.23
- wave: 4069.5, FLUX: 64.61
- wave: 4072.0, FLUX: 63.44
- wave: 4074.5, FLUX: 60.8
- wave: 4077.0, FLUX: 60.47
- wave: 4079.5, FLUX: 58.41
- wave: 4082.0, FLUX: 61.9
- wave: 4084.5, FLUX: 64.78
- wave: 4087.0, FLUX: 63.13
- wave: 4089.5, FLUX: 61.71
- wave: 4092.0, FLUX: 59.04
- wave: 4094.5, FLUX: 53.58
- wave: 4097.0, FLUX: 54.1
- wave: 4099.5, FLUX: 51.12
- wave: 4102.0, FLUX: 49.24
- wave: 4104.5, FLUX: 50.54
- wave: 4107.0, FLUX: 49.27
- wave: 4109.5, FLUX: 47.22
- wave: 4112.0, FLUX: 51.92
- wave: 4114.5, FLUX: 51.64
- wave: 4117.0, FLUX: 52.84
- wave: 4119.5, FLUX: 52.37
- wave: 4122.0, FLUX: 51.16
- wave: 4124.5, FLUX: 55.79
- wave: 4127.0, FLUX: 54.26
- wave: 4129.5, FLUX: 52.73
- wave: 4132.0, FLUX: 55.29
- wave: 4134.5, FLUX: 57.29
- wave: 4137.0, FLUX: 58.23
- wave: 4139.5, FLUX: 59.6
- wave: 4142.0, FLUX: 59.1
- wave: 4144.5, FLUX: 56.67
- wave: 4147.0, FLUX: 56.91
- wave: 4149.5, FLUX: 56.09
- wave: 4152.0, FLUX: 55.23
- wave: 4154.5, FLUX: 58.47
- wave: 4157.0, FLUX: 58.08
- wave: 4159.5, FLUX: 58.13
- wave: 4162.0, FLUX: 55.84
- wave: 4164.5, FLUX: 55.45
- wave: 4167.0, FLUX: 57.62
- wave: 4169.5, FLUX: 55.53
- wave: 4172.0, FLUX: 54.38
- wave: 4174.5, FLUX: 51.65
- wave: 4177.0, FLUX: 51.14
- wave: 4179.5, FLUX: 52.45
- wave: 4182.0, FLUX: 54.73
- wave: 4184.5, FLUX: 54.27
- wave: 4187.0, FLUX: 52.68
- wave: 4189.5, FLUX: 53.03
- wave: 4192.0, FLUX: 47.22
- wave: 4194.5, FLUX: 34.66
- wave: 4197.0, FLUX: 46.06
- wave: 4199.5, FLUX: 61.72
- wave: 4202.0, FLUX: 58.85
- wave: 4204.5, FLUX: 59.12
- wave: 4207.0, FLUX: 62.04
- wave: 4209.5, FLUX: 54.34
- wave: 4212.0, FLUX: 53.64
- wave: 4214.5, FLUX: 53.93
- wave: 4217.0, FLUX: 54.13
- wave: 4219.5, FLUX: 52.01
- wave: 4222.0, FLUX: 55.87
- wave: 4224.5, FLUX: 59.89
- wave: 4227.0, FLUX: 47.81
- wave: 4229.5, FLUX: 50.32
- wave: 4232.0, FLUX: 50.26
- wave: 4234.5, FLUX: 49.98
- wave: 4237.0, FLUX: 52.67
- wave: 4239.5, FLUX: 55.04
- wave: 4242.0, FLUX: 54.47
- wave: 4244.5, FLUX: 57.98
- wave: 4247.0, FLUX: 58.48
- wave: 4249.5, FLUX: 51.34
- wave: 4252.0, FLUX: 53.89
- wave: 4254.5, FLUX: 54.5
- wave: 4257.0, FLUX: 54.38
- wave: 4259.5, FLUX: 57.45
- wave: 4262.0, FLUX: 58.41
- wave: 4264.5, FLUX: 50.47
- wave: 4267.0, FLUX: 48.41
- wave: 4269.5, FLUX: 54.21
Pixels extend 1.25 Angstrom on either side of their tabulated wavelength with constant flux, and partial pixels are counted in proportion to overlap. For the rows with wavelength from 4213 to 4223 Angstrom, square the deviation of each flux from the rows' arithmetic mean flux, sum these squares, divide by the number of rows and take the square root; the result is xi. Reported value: 1.4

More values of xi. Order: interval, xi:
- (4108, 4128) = 2.3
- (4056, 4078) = 1.8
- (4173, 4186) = 1.4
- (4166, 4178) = 2.4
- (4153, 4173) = 1.5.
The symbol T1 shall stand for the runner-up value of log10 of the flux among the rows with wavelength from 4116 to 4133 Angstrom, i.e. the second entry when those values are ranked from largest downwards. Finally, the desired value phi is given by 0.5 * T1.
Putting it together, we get 0.8713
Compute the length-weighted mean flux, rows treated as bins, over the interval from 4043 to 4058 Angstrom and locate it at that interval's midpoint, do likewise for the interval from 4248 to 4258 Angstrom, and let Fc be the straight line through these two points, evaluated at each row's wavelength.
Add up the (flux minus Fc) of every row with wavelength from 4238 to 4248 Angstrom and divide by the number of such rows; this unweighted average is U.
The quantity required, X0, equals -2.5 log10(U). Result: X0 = -1.01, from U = 2.5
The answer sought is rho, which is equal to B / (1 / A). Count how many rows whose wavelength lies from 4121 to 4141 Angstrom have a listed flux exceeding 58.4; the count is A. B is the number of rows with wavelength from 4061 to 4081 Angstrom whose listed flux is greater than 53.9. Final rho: 8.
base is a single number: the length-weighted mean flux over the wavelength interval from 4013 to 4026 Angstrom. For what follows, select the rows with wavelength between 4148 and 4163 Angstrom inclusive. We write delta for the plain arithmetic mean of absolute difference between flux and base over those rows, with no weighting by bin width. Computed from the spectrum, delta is 1.8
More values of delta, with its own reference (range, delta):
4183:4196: 10.4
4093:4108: 7.4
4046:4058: 2.2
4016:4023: 0.8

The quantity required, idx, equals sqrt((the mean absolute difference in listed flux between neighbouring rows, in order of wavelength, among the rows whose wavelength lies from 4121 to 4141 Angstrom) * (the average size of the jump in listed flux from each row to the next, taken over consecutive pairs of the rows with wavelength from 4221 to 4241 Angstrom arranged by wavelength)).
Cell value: 2.7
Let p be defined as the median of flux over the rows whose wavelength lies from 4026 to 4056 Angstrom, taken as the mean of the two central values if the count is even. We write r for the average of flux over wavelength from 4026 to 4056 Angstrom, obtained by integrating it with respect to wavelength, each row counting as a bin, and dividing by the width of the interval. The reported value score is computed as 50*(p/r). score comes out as 50.0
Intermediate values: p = 59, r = 59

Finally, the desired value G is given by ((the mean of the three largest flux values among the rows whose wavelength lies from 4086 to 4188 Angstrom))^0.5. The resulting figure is 7.8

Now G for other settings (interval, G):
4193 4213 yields 7.8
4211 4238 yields 7.5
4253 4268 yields 7.5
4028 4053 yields 8.0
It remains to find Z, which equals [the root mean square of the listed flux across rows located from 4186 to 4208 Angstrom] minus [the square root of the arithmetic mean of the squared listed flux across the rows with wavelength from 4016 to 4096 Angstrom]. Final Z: -7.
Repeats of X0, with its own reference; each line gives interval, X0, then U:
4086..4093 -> -0.79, 2.1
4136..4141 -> -0.33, 1.4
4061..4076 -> -0.50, 1.6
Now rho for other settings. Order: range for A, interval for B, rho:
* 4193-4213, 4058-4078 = 32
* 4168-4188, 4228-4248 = 0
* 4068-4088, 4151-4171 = 64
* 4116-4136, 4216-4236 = 0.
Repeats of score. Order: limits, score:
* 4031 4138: 50.8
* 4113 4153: 50.2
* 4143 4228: 50.5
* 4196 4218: 48.4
